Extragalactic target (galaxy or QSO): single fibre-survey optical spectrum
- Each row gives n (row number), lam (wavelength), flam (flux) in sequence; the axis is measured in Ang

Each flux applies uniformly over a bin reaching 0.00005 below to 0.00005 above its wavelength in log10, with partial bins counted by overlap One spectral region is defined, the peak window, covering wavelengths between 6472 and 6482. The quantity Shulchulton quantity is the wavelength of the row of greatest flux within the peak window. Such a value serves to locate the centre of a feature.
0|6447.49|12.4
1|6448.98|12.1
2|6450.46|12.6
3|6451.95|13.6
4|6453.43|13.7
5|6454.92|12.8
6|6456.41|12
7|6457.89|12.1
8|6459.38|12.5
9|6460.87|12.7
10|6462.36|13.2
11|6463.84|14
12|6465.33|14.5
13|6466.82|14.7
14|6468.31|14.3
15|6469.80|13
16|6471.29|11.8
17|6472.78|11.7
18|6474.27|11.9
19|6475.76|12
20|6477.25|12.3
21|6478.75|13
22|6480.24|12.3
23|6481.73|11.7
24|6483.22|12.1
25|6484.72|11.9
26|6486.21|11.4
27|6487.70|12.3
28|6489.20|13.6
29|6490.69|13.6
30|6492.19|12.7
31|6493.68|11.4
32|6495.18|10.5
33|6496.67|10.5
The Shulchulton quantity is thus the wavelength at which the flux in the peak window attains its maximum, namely 6478.75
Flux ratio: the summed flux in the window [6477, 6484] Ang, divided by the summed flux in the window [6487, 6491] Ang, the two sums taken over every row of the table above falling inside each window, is 1.6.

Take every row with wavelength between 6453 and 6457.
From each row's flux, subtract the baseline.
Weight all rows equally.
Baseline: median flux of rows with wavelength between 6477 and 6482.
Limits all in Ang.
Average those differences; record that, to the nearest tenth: 0.5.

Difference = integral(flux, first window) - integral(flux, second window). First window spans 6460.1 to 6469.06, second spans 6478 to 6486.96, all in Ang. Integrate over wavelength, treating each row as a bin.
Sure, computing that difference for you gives 16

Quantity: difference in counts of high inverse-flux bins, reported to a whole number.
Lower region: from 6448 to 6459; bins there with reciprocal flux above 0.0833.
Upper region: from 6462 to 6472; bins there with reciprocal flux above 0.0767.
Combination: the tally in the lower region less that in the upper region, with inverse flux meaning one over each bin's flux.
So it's -1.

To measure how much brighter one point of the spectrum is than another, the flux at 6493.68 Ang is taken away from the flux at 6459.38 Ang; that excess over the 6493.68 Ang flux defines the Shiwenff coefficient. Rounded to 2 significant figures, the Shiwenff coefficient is 1.1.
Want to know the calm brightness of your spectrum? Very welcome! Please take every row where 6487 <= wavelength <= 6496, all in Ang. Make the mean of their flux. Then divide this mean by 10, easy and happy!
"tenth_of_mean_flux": 1.23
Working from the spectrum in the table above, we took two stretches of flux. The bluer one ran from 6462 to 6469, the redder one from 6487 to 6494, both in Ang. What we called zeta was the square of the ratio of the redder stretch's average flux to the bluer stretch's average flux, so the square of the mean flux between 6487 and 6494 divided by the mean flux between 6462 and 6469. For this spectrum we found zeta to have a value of 0.81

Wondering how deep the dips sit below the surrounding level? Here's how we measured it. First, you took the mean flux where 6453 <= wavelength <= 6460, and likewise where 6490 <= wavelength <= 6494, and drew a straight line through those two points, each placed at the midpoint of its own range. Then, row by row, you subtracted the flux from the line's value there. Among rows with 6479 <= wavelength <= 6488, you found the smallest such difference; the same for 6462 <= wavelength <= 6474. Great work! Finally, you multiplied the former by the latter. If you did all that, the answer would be -1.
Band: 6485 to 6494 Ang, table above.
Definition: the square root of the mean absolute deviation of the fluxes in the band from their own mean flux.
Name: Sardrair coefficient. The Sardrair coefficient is 0.89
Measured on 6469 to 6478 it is 0.60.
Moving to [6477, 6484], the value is 0.55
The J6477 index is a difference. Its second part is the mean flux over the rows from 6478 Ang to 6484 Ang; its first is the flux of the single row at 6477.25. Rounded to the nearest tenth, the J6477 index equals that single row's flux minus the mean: 0.0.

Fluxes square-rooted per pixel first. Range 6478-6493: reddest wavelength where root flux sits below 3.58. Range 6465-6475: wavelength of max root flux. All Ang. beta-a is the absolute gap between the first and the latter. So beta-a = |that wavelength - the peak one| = 25.4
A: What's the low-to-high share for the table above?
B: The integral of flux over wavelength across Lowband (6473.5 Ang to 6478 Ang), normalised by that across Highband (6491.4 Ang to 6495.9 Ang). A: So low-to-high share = 1.04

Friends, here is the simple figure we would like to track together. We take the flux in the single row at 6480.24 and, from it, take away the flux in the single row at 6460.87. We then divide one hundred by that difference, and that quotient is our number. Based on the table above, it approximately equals -250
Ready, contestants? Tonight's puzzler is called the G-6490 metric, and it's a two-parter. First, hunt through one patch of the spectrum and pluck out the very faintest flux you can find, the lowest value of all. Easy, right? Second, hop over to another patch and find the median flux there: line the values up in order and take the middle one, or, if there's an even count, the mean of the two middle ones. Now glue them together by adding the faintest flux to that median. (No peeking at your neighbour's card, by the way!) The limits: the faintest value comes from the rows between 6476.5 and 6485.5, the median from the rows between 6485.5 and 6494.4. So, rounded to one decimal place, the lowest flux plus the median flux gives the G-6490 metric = 24.2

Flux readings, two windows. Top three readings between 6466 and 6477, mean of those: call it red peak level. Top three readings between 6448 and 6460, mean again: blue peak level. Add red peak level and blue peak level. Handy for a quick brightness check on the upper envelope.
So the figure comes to 27.4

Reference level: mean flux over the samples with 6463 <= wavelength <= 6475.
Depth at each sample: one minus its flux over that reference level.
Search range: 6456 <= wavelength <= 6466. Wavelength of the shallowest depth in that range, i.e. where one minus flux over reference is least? 6465.33 Ang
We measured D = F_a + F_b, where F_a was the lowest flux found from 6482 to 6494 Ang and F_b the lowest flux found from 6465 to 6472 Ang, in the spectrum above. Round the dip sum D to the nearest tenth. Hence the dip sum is 23.2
